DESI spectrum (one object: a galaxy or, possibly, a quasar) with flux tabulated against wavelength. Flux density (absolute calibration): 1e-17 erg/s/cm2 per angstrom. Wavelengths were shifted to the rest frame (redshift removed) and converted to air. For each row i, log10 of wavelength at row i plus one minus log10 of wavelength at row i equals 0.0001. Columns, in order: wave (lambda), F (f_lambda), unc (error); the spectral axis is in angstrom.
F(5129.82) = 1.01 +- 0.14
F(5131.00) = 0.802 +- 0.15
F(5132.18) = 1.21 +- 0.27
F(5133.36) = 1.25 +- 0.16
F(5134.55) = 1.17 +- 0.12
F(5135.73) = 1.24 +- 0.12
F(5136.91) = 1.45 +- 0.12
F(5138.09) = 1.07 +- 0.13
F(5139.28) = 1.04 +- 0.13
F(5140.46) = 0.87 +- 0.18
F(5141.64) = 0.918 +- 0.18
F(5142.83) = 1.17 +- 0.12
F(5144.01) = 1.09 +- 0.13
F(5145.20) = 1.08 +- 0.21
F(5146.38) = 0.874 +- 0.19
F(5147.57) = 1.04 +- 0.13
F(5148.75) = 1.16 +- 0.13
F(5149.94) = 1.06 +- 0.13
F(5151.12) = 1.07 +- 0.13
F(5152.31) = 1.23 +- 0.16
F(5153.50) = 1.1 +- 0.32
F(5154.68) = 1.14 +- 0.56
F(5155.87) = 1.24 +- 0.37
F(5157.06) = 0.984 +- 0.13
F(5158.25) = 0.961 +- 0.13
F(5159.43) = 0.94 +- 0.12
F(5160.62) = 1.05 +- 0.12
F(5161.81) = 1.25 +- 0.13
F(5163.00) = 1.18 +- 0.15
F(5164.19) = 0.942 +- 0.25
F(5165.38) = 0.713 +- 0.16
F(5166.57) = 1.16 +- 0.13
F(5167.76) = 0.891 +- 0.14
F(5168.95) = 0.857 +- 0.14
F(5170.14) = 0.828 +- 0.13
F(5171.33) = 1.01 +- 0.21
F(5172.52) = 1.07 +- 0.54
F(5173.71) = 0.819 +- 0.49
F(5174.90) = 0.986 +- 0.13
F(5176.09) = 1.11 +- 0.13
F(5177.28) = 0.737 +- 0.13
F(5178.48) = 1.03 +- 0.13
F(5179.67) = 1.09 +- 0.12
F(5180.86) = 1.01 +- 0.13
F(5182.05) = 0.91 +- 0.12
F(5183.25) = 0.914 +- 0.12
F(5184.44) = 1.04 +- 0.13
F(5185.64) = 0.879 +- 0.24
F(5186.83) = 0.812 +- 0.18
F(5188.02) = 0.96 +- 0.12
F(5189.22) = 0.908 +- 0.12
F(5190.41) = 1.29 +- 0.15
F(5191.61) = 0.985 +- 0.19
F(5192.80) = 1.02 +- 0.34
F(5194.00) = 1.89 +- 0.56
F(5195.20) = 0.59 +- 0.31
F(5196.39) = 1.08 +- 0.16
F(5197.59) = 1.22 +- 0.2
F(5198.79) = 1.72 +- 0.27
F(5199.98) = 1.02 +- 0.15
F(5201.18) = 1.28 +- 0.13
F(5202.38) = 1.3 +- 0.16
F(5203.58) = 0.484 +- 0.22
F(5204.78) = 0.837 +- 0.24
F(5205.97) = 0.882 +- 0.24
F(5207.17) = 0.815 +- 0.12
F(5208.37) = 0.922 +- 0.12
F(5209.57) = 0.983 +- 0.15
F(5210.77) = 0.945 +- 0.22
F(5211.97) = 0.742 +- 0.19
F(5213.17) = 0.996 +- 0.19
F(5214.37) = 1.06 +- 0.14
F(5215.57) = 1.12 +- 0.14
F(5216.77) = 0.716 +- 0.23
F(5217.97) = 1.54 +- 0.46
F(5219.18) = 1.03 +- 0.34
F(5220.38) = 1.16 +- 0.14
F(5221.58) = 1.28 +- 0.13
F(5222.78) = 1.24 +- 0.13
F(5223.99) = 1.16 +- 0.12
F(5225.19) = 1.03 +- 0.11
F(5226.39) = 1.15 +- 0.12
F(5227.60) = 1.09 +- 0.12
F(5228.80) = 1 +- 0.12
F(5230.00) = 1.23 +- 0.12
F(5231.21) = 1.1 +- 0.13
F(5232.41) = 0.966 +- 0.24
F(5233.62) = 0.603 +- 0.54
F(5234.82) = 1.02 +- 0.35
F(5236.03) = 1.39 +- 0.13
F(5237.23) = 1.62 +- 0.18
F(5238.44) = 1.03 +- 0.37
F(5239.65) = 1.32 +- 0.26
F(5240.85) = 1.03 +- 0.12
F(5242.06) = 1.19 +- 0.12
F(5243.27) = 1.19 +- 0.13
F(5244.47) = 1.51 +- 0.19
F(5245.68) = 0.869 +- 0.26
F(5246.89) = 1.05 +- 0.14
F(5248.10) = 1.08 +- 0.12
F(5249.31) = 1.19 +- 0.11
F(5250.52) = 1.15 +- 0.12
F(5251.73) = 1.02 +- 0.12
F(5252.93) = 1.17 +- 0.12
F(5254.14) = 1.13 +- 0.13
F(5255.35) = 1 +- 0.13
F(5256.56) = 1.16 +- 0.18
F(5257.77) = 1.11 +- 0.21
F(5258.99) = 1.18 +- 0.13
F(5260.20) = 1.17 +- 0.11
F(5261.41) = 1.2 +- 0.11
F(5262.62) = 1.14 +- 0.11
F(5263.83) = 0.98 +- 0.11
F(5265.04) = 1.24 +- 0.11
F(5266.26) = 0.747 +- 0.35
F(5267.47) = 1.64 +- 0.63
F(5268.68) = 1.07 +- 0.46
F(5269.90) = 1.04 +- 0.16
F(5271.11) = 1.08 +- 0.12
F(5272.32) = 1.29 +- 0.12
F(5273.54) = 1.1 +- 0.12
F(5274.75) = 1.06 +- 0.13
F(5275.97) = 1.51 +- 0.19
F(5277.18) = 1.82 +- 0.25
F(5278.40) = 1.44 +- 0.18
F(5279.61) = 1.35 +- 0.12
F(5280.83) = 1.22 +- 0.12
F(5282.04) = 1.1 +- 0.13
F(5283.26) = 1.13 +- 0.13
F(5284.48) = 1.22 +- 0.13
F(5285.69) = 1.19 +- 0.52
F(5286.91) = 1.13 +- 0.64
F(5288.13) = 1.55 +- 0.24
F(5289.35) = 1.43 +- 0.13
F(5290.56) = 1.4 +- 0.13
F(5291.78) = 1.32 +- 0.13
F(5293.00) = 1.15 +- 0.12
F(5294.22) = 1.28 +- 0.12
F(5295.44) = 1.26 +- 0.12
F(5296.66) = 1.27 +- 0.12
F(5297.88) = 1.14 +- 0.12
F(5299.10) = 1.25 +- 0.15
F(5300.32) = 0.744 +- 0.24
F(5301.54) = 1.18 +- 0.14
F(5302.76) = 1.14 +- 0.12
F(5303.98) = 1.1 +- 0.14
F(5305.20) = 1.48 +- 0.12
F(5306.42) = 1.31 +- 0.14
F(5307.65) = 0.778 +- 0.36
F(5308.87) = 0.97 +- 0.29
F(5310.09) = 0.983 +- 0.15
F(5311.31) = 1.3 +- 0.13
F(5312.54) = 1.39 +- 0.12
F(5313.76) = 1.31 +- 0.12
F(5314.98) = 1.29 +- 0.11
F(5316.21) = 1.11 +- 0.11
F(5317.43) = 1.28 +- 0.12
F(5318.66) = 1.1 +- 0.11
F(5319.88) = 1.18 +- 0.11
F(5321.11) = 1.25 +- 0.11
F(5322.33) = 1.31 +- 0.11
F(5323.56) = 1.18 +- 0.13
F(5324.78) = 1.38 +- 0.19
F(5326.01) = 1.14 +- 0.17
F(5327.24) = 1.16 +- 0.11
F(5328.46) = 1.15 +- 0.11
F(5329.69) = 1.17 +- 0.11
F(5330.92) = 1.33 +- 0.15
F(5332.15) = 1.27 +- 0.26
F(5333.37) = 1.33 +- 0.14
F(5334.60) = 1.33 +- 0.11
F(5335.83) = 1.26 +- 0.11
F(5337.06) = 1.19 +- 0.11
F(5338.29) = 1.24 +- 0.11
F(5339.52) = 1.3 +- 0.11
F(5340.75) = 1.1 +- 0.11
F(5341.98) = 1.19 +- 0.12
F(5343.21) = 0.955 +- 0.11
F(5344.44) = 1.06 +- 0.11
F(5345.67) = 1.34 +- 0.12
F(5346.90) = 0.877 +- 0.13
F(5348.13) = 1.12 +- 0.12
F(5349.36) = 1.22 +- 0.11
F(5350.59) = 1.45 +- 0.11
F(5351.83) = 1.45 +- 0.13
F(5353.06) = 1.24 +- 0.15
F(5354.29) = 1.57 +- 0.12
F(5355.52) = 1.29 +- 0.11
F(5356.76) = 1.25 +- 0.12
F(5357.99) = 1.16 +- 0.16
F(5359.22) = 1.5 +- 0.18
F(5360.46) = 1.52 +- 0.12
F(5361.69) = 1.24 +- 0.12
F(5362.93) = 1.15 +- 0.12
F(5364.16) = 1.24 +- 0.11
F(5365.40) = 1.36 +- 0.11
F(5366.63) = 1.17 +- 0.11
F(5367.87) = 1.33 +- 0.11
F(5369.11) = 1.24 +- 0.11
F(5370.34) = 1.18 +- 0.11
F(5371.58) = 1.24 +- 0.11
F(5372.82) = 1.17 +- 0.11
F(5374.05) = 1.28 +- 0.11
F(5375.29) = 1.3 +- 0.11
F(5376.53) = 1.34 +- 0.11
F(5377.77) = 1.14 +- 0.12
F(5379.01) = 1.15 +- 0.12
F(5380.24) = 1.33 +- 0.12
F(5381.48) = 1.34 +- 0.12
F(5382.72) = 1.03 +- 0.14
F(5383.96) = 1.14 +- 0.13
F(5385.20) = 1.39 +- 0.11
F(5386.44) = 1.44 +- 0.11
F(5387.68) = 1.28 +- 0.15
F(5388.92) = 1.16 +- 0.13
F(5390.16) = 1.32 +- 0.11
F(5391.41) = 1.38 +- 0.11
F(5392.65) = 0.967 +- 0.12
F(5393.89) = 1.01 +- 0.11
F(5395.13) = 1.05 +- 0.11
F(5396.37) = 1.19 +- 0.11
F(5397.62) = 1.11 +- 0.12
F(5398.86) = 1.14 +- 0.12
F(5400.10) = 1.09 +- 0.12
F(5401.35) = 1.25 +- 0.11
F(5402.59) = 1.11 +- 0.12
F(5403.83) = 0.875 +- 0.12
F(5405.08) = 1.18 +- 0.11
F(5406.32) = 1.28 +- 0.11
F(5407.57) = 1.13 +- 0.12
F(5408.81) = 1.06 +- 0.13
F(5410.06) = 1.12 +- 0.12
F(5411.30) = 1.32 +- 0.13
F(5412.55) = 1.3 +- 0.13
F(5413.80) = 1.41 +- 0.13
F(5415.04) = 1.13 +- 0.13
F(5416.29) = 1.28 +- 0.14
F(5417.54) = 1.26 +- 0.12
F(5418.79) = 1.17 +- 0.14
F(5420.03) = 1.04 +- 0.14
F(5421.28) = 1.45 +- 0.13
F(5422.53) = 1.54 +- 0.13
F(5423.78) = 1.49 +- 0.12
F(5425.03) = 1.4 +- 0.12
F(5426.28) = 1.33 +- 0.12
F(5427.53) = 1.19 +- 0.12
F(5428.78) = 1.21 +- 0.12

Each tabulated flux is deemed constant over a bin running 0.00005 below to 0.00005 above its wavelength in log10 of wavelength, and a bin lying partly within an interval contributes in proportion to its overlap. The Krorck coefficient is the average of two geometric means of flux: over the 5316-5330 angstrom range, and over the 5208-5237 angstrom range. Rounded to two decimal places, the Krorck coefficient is 1.12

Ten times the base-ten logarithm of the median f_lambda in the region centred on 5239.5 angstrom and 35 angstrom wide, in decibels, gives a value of 0.5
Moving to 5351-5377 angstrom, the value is 1.0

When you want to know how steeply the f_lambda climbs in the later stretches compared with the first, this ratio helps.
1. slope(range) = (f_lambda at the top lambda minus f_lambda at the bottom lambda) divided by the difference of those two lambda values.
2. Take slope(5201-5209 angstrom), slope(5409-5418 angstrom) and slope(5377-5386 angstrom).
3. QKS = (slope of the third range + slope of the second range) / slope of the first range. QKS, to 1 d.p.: -1.1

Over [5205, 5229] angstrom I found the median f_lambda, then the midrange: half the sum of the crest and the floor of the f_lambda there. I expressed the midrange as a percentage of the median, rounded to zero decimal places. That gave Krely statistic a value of 110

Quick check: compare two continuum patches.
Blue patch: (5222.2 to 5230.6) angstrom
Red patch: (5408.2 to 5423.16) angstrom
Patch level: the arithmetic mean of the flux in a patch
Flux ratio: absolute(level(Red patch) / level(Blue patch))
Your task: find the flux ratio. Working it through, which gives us 1.11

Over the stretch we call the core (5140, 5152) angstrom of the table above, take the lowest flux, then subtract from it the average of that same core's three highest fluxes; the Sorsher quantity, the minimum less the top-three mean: -0.27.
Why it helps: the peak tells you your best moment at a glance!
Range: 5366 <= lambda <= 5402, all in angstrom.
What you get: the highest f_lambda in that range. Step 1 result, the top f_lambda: 1.44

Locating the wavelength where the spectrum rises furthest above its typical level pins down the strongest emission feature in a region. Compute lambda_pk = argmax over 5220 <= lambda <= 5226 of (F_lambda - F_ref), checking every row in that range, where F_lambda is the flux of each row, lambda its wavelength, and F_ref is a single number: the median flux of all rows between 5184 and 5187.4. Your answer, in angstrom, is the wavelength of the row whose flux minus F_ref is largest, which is 5221.58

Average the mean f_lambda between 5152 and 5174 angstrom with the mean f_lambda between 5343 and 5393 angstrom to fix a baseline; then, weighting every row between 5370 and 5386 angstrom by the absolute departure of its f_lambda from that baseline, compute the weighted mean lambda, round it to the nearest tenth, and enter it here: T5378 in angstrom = 5378.7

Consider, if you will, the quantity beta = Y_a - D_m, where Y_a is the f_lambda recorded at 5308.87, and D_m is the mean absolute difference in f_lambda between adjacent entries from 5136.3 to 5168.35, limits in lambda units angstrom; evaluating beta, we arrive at 0.82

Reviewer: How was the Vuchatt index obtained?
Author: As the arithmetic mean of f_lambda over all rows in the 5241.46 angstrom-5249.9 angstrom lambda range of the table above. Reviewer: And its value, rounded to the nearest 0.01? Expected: 1.15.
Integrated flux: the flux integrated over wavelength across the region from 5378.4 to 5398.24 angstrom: 23.9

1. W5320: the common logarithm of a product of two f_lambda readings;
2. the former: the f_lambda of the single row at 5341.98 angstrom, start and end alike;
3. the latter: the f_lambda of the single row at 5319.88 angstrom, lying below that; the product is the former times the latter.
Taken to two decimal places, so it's 0.15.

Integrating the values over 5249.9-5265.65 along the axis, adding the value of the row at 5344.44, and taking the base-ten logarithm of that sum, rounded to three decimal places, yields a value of 1.274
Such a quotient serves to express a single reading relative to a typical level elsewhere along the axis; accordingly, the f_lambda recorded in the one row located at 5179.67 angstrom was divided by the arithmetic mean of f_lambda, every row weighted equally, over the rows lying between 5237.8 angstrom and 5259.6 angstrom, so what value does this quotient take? 0.96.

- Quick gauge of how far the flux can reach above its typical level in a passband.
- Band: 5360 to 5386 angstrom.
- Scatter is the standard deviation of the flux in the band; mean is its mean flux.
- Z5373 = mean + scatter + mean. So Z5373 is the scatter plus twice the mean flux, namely 2.61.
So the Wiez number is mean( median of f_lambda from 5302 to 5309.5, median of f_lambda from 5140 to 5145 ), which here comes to 1.06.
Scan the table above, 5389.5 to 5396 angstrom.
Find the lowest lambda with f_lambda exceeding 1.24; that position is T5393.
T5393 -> 5390.16 angstrom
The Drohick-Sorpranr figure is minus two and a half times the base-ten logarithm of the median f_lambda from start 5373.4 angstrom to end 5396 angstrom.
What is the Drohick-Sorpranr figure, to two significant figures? -0.27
